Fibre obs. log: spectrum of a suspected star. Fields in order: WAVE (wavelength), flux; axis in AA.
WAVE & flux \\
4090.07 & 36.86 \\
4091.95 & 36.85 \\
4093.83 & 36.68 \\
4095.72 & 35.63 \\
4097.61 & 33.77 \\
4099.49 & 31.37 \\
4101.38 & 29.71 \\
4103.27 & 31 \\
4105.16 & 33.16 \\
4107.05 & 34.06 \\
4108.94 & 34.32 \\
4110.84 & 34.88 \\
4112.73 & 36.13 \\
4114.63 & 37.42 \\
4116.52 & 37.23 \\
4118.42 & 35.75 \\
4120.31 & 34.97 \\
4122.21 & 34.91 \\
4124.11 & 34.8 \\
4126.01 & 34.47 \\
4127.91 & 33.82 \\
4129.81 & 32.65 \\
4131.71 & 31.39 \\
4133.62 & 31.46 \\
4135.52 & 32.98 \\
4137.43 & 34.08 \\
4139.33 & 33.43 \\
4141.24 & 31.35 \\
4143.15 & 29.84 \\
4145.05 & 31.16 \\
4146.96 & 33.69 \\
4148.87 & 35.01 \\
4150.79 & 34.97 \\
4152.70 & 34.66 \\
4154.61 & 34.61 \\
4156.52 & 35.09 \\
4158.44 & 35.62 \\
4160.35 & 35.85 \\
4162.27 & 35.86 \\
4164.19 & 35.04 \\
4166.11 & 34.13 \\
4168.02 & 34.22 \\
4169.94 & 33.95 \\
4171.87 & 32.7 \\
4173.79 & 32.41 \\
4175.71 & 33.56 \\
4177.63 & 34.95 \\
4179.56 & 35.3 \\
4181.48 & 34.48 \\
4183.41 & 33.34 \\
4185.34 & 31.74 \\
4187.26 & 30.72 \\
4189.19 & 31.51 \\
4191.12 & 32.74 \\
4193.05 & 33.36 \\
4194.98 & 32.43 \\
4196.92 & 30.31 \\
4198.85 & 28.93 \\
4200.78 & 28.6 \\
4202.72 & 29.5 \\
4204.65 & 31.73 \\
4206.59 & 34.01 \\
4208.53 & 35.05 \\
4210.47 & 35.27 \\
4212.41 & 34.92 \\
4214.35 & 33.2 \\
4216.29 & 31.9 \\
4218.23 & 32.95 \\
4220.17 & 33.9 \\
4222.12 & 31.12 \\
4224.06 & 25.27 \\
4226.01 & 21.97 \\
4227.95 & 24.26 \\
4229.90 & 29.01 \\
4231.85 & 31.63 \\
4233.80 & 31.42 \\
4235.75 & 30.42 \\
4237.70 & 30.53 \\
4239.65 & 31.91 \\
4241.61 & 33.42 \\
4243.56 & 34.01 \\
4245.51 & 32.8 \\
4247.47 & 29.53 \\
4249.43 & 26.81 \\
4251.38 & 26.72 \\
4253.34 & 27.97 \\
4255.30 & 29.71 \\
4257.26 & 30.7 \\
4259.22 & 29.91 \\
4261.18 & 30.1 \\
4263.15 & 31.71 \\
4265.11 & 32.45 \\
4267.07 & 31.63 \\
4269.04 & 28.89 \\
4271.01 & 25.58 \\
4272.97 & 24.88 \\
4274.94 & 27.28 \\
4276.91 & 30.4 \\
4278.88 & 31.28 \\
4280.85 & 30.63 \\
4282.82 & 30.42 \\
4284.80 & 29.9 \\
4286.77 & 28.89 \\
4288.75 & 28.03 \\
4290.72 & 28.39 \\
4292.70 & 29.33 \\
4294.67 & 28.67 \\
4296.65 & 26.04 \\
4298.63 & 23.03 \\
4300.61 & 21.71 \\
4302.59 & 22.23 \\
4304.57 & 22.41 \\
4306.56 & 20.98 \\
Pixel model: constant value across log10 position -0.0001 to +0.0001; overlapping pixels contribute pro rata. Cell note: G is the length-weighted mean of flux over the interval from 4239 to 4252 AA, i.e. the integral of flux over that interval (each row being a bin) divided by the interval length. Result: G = 30.8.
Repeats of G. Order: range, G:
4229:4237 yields 30.6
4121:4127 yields 34.7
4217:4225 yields 30.9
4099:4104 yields 30.6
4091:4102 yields 34.2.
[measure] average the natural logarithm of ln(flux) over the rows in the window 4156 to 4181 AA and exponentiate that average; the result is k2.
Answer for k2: 3.54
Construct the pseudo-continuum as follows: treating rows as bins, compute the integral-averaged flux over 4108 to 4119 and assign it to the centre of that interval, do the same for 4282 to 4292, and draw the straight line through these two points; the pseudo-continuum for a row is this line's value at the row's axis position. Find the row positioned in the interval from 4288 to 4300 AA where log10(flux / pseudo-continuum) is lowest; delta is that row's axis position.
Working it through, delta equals 4298.63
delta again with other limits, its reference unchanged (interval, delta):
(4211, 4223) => 4222.12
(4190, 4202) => 4200.78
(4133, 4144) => 4143.15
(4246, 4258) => 4251.38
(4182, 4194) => 4187.26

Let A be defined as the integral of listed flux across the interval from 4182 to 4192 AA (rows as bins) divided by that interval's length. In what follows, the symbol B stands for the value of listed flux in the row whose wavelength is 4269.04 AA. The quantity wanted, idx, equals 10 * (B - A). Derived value -32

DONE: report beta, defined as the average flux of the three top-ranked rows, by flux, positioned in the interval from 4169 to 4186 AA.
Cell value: 34.9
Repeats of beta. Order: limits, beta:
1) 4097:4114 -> 35.1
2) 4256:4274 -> 31.9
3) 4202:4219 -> 35.1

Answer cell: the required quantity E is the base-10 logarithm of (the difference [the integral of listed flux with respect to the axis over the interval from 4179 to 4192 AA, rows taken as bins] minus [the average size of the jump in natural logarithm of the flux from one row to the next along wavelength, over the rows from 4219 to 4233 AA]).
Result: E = 2.63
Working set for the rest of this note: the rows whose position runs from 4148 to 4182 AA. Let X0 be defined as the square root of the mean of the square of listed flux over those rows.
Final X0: 35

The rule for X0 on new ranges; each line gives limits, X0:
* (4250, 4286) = 30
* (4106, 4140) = 34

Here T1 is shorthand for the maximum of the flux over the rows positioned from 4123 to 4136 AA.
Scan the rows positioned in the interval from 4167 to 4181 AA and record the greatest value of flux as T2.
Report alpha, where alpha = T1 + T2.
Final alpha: 70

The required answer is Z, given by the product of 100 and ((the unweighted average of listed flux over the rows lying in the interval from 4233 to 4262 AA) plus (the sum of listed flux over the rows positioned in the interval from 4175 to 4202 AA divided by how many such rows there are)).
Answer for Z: 6268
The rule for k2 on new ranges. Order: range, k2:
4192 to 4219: 3.47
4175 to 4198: 3.49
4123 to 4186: 3.52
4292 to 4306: 3.20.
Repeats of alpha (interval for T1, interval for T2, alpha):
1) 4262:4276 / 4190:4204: 66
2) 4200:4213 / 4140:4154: 70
